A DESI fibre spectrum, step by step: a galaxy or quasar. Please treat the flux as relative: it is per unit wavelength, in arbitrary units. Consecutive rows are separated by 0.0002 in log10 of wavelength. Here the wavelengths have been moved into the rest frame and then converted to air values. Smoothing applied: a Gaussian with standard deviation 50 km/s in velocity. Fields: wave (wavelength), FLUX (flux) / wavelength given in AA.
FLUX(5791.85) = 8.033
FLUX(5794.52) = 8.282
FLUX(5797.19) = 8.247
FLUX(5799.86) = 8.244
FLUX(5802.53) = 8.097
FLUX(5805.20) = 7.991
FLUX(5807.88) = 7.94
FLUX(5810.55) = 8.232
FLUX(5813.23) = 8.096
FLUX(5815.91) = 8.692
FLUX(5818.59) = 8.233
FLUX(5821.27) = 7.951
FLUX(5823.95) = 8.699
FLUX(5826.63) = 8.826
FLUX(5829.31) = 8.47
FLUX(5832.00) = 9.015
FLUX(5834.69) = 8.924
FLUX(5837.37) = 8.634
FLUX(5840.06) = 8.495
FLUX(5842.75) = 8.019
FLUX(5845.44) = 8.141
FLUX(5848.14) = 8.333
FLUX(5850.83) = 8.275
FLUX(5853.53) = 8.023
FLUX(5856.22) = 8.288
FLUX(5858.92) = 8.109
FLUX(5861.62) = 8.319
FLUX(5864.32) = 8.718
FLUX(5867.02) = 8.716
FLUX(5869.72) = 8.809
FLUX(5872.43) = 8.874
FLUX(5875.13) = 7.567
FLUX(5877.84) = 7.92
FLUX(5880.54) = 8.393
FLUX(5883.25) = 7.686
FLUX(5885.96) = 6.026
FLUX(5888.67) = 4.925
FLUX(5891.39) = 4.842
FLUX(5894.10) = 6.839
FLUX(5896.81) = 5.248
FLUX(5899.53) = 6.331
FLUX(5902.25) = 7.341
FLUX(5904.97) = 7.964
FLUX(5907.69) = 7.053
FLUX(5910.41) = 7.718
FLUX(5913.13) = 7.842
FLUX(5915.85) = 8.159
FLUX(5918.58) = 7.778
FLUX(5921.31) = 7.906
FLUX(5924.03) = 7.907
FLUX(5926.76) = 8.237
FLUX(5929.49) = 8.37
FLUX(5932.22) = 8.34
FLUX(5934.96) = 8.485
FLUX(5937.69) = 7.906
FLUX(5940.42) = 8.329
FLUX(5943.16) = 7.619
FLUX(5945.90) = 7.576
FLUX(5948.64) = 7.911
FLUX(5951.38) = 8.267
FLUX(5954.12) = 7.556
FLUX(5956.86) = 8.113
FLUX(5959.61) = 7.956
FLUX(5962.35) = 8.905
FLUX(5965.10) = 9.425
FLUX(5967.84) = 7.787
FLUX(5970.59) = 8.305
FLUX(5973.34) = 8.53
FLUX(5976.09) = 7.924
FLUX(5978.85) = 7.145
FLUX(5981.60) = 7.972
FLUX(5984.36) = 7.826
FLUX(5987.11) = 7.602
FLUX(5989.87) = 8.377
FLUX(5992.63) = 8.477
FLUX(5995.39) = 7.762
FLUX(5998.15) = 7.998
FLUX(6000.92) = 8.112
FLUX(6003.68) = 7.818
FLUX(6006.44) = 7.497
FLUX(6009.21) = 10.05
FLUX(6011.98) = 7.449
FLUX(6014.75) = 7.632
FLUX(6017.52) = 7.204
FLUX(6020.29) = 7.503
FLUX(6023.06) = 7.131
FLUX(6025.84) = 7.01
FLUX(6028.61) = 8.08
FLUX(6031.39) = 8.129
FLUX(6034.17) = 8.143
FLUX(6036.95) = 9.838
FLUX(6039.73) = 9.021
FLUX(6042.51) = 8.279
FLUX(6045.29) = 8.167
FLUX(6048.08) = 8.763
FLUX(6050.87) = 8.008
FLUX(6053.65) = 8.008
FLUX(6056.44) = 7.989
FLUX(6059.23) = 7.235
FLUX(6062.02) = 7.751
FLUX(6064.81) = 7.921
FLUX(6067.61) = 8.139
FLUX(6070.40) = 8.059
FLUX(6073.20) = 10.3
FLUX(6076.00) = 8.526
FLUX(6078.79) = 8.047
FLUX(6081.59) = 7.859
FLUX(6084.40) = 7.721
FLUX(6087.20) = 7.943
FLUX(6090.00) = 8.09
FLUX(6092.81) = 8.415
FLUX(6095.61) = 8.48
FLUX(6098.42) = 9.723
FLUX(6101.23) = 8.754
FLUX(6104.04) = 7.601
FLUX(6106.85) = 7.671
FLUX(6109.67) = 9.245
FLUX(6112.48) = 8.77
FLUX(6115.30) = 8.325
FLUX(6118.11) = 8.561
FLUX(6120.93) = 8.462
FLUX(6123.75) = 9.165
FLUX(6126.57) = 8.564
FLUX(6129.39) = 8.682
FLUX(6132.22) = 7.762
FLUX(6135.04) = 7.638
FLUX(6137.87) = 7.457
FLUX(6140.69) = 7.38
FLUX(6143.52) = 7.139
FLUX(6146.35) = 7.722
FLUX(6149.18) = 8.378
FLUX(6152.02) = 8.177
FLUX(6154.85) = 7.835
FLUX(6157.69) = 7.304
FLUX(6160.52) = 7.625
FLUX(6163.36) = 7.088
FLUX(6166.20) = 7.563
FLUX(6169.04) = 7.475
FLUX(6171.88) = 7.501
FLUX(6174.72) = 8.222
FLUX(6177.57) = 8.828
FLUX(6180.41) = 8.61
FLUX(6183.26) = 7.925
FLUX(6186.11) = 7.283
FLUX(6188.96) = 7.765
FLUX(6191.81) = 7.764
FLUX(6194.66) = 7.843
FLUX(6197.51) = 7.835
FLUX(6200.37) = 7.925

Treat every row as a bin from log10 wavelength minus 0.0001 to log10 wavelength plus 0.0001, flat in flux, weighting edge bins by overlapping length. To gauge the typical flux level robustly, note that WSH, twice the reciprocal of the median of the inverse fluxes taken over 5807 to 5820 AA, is 16.5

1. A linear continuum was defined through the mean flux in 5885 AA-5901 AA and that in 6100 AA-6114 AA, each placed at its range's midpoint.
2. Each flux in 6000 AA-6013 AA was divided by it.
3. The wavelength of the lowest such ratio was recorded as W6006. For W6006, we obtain 6011.98 AA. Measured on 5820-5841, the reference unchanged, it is 5821.27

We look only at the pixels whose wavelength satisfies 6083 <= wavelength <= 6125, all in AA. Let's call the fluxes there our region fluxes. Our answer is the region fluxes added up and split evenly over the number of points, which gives 8.46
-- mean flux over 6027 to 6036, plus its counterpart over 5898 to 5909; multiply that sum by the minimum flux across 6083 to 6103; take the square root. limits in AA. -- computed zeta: 10.87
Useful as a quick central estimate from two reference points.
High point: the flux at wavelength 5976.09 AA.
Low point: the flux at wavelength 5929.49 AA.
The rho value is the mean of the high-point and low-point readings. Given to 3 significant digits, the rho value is 8.15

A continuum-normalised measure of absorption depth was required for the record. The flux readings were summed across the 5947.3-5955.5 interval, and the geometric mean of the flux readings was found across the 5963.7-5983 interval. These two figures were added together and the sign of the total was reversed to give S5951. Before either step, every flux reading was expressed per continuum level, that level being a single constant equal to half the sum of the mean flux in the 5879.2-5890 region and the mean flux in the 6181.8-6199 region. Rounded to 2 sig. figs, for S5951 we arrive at -4.4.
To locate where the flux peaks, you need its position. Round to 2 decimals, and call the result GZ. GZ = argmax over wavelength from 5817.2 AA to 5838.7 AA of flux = 5832.00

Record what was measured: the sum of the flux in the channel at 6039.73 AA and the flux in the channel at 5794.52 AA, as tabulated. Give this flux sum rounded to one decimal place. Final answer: 17.3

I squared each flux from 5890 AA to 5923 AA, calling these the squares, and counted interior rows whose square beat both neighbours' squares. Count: 3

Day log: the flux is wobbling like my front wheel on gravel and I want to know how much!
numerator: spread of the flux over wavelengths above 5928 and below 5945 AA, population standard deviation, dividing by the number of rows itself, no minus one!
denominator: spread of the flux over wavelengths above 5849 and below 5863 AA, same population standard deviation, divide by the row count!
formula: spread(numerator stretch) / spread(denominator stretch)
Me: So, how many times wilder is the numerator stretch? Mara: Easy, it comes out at 2.7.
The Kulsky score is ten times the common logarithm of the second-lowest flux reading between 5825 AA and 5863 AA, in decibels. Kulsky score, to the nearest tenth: 9.0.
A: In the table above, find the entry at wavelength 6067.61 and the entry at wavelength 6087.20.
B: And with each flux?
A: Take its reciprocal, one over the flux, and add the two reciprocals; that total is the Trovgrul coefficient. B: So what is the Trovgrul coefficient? 0.249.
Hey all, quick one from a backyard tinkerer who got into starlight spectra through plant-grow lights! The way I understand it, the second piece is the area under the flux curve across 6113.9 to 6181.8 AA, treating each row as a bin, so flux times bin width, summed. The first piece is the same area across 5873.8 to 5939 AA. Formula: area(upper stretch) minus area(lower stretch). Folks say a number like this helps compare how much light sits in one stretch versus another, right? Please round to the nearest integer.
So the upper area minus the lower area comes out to 61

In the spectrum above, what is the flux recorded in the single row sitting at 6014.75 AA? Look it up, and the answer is 7.632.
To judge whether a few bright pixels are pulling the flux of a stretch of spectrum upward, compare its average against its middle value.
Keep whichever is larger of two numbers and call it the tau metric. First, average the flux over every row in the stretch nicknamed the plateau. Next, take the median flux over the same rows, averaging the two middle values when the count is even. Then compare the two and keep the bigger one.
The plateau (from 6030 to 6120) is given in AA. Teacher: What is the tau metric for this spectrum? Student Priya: 8.36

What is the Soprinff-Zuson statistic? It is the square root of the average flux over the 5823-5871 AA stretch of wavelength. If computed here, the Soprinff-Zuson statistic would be 2.91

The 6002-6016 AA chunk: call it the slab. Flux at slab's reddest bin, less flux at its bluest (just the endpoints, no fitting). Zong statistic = -0.2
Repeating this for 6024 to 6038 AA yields 2.8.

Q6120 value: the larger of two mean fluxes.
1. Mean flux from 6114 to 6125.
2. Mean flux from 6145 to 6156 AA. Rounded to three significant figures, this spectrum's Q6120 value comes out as 8.63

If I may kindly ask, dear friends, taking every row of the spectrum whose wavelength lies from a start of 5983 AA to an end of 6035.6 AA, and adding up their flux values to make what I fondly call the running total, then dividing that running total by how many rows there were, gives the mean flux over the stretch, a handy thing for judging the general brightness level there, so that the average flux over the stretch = 7.9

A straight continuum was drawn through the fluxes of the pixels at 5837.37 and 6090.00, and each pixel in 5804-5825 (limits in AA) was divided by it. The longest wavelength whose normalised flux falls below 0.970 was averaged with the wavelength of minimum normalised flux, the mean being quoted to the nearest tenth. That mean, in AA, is 5814.6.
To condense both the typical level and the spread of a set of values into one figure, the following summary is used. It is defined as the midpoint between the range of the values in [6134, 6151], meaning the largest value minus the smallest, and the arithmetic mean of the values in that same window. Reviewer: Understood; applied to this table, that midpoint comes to 4.43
